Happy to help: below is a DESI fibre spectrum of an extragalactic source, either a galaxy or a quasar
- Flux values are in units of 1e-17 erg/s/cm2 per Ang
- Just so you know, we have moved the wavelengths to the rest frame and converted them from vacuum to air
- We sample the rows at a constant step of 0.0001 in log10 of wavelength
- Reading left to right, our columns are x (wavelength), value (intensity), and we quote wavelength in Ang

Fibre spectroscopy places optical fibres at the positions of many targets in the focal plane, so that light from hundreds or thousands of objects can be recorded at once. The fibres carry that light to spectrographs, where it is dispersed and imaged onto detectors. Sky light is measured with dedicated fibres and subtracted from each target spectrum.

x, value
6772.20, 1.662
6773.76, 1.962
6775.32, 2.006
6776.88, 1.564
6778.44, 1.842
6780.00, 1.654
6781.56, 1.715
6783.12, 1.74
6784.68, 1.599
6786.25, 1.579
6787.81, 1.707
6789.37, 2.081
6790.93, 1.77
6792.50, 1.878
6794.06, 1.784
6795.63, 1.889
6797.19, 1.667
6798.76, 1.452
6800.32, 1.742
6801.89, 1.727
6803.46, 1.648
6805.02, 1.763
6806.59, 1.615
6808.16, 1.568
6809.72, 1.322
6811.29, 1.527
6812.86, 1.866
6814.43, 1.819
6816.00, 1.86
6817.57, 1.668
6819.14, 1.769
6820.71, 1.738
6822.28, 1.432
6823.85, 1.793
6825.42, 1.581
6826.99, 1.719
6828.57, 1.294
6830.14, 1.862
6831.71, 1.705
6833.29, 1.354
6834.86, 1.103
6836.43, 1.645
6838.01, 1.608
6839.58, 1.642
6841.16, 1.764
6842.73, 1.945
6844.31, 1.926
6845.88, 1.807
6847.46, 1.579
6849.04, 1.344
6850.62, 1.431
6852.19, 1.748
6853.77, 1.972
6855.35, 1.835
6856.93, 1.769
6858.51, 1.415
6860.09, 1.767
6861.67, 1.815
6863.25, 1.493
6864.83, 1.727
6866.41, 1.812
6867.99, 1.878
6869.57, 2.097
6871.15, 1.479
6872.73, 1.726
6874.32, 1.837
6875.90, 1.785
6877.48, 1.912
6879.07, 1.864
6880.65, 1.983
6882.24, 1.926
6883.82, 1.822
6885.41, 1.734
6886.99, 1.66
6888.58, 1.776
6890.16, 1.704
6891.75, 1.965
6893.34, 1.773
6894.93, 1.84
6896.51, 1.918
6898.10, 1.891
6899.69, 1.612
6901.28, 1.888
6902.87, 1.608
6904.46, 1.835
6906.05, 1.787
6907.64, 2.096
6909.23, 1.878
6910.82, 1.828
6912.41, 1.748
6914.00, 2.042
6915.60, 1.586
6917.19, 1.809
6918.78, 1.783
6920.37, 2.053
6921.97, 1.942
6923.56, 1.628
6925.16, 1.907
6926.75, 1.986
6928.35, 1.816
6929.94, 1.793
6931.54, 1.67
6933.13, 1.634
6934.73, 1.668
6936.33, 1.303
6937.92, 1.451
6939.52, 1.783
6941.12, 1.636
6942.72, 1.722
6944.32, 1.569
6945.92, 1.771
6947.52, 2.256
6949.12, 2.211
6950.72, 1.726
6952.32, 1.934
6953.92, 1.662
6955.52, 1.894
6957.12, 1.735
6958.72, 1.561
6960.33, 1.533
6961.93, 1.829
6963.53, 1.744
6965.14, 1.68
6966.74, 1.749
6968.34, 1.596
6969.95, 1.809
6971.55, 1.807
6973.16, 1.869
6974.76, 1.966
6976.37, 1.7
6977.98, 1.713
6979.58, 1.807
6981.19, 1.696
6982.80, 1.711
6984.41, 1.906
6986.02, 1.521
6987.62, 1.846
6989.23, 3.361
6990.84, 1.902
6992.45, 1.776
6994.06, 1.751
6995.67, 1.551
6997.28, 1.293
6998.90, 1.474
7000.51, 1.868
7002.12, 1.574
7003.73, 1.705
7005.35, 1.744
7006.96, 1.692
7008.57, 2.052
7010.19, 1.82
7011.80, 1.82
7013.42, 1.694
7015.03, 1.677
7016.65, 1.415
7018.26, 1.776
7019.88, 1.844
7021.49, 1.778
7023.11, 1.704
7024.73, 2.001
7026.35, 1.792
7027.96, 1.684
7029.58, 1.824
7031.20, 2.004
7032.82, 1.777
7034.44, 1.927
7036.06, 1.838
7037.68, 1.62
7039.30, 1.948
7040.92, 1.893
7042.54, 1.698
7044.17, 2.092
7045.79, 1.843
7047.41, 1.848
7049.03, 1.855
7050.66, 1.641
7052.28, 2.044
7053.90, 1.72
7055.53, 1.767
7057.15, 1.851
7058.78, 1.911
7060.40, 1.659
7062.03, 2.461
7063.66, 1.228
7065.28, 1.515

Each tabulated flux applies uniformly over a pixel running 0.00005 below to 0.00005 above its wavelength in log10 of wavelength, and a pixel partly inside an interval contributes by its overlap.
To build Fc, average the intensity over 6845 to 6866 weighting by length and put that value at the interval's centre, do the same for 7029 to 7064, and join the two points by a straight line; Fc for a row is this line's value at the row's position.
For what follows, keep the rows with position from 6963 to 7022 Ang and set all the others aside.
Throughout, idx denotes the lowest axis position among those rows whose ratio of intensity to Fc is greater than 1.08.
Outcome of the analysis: 6974.76 Ang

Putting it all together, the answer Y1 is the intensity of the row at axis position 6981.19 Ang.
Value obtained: 1.696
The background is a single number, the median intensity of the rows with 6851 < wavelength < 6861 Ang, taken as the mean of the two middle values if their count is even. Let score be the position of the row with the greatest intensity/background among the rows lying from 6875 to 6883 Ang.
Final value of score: 6880.65 Ang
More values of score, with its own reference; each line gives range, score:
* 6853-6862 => 6853.77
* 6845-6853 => 6845.88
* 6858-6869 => 6867.99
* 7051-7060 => 7052.28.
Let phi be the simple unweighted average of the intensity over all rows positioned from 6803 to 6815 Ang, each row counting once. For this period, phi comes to 1.64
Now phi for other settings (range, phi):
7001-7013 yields 1.77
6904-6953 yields 1.80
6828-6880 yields 1.70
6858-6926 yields 1.81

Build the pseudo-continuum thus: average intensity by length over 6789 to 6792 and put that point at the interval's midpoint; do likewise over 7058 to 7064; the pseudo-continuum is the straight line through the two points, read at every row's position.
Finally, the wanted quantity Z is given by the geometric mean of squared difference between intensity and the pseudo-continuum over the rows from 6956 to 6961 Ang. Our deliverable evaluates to 0.061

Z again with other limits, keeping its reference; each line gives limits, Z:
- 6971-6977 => 0.002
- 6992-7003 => 0.009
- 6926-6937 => 0.028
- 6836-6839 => 0.070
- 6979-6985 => 0.008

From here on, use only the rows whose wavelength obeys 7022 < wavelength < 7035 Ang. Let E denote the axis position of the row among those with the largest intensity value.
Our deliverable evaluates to 7031.20 Ang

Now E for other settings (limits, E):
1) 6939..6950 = 6947.52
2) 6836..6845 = 6842.73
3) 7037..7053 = 7044.17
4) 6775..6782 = 6775.32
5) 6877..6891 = 6880.65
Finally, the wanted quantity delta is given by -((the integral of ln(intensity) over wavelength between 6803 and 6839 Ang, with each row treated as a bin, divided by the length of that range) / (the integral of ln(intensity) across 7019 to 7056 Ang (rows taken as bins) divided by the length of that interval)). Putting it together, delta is -0.79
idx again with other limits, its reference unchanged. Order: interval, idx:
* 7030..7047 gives 7031.20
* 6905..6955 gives 6907.64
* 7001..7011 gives 7008.57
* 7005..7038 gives 7008.57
